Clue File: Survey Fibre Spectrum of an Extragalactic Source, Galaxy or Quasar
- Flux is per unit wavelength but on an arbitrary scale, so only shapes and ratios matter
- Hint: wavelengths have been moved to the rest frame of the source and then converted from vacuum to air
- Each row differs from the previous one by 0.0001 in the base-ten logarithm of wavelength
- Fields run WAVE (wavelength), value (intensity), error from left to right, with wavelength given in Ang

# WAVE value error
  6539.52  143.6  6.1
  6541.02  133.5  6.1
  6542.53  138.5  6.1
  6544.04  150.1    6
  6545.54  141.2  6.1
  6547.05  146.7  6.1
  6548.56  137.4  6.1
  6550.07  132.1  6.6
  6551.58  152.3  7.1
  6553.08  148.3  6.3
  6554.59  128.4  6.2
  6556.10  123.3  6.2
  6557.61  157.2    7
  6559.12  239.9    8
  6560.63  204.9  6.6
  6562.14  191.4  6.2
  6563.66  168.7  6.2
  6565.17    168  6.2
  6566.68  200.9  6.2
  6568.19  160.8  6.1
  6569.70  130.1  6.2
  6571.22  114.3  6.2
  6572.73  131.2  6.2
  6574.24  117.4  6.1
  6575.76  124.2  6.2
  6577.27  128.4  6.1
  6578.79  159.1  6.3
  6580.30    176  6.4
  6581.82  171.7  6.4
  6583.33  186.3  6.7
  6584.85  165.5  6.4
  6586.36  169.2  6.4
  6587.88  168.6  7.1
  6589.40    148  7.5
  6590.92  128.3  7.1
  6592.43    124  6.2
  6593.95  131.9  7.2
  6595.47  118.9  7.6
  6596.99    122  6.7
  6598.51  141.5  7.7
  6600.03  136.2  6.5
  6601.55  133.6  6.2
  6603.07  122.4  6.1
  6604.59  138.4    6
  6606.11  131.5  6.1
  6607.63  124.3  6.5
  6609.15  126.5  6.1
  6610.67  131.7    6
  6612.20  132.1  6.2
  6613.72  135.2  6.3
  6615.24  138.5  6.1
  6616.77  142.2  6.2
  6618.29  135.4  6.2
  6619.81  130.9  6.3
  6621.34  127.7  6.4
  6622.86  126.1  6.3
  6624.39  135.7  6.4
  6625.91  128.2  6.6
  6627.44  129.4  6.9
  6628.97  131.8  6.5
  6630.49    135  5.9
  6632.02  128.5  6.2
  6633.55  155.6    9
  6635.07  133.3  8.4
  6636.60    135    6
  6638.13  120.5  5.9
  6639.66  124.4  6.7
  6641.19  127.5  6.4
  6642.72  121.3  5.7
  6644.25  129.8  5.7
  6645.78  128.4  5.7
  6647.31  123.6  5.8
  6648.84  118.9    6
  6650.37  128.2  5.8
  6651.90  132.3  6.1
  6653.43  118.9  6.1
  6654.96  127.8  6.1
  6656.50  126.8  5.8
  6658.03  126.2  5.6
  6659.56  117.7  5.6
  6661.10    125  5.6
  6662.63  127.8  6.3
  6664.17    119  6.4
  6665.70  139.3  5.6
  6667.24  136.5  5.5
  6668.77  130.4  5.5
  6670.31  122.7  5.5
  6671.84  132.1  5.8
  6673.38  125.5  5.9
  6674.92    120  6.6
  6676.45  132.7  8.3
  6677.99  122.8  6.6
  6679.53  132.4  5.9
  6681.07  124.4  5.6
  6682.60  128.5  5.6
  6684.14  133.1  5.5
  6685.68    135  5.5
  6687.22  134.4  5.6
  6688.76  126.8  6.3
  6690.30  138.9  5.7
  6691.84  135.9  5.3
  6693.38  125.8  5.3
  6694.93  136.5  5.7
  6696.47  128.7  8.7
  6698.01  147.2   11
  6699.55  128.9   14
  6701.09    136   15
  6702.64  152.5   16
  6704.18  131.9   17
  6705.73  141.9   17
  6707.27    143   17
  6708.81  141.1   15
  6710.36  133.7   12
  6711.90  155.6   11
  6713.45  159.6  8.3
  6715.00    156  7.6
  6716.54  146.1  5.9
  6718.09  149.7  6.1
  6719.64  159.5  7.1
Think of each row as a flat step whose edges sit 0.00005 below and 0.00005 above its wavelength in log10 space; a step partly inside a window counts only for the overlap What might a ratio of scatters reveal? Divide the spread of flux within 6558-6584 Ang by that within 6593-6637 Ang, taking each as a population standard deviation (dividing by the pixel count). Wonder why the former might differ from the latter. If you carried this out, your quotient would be 4.9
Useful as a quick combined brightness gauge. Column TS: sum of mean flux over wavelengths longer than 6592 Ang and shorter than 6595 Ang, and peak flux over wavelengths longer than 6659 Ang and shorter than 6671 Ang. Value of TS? 267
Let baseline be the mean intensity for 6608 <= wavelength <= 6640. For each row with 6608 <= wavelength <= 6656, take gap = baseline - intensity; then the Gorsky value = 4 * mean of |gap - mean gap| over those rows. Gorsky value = 20.6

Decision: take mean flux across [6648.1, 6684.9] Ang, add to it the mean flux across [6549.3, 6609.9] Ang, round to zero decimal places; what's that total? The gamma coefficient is 276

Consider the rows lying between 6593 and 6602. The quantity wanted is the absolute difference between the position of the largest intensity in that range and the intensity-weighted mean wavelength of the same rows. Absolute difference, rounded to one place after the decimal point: 0.7 Ang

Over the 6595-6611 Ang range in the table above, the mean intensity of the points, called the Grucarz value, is 130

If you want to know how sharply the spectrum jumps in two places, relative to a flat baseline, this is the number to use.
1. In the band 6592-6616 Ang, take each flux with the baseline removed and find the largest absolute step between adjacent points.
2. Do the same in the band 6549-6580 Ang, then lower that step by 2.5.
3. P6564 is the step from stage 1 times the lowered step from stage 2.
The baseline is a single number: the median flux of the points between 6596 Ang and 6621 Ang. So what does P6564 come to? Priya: 1564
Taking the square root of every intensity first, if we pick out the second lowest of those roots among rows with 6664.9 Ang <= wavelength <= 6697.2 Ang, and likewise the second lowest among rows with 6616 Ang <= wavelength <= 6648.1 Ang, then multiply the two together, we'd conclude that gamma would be 122.0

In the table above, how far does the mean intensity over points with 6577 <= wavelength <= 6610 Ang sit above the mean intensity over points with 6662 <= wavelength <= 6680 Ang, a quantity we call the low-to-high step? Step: 15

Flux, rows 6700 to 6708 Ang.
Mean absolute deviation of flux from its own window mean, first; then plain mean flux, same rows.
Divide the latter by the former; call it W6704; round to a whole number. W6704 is 25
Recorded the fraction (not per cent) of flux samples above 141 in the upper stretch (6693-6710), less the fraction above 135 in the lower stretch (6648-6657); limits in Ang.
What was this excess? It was 0.5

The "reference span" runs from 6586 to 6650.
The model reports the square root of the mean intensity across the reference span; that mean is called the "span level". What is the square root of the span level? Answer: 11.5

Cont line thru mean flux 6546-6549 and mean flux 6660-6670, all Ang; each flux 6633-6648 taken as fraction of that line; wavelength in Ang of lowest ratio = 6638.13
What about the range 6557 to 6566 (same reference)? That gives 6557.61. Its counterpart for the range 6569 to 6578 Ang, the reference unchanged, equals 6571.22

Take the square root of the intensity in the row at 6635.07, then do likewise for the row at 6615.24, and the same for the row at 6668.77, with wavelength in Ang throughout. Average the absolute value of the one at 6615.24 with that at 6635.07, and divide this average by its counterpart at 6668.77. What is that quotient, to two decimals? 1.02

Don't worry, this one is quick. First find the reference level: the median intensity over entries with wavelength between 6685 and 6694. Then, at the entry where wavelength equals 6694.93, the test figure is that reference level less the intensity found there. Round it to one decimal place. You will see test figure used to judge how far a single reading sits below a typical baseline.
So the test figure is -1.8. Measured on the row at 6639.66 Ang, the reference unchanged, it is 10.3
